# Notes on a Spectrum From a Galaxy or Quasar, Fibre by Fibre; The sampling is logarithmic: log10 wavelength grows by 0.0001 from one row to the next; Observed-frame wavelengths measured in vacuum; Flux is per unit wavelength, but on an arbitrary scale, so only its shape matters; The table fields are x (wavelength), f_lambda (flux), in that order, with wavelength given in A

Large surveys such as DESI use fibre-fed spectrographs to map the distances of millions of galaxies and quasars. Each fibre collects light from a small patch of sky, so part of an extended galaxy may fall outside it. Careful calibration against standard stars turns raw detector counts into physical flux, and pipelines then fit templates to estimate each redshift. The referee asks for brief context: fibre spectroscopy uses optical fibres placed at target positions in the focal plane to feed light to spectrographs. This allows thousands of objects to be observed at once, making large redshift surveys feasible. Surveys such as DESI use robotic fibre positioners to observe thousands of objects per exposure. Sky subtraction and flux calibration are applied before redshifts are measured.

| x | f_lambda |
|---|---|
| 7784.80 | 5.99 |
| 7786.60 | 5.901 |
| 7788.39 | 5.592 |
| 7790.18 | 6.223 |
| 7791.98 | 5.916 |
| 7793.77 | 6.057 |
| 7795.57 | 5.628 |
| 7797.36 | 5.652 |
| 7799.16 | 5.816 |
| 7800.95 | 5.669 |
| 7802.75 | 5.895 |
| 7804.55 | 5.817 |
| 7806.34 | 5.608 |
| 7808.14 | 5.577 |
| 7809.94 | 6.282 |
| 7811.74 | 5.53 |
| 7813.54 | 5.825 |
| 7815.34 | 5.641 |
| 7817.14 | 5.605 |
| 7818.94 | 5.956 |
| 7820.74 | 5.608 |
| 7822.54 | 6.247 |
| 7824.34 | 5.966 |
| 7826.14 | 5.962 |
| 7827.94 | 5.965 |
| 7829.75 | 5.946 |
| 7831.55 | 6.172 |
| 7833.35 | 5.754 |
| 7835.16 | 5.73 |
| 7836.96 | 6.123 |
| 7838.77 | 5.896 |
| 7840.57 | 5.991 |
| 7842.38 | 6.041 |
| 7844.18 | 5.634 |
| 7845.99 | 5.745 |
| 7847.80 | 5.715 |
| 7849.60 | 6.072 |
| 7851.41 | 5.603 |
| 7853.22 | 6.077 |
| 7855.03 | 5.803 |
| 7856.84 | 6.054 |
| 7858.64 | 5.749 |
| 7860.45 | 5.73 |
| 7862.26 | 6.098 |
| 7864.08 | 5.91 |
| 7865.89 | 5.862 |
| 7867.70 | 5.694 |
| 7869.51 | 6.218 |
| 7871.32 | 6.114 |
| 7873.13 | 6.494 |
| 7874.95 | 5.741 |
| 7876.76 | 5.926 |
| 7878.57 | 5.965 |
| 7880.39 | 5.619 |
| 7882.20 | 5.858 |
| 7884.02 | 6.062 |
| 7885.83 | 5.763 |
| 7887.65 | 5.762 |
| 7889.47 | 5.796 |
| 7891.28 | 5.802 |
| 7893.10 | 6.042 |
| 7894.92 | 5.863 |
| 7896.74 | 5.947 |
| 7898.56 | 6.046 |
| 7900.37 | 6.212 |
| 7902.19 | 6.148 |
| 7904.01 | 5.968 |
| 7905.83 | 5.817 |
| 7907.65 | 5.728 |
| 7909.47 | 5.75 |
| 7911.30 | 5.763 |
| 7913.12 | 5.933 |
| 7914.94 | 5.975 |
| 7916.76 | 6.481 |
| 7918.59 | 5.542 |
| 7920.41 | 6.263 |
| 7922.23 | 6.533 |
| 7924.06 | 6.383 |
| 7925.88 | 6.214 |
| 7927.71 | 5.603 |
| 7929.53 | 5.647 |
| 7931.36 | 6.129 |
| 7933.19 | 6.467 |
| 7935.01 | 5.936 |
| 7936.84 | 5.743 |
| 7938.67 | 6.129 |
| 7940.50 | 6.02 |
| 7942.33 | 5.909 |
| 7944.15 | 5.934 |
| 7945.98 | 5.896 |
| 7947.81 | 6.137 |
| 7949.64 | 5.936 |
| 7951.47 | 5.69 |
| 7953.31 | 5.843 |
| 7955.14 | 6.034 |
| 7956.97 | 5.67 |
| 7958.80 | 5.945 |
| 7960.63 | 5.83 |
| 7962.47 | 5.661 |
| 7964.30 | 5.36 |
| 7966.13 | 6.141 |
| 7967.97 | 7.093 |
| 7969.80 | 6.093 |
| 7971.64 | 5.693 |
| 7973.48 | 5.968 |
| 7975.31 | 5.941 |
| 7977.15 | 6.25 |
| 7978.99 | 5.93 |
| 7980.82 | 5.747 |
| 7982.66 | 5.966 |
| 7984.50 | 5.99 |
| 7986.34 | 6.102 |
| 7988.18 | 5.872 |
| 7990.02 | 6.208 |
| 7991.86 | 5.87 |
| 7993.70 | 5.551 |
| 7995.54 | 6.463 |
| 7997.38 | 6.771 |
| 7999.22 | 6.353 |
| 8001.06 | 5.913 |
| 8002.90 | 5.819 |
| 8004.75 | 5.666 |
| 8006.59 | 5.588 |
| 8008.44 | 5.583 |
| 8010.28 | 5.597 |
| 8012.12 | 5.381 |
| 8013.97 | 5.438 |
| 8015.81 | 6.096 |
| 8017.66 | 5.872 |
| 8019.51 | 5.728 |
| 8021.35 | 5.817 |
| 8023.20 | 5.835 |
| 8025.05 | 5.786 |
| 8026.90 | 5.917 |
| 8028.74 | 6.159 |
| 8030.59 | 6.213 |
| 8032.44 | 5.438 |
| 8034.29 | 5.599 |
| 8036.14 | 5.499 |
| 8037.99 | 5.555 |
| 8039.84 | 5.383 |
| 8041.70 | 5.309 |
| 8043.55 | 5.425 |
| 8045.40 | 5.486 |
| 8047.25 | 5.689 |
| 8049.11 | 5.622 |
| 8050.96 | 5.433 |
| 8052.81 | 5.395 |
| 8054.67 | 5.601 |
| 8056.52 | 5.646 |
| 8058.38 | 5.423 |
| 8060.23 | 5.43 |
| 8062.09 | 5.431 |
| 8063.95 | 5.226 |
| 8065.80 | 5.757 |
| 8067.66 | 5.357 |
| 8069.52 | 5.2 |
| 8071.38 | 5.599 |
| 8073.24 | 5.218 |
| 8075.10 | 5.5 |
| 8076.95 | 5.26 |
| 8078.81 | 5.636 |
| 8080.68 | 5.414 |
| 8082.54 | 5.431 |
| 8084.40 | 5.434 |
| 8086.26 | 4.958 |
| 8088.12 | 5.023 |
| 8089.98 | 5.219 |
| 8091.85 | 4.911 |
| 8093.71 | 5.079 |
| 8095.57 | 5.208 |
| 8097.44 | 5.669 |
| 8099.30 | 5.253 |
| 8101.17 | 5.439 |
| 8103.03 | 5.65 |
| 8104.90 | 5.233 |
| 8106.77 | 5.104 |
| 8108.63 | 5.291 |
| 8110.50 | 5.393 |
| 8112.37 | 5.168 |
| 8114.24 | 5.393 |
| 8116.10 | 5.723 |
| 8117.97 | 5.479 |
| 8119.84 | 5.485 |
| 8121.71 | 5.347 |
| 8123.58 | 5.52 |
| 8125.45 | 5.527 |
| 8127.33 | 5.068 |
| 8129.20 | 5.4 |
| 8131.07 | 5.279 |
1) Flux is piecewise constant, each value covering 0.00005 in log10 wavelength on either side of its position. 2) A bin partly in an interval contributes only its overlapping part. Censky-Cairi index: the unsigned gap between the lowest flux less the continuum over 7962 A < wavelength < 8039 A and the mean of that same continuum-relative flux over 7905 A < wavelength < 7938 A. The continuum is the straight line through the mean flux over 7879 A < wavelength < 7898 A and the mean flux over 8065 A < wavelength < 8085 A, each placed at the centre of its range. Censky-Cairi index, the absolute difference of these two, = 0.54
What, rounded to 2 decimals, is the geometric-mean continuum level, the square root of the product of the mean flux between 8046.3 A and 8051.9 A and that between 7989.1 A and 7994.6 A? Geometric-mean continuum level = 5.73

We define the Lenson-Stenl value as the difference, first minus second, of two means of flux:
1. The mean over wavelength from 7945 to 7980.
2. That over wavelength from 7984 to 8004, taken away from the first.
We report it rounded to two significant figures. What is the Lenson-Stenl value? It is -0.13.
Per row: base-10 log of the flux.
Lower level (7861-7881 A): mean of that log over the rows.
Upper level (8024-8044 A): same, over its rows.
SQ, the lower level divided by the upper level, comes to 1.03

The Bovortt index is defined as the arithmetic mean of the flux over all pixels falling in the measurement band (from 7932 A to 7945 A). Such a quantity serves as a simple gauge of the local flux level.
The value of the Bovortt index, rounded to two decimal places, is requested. 6.02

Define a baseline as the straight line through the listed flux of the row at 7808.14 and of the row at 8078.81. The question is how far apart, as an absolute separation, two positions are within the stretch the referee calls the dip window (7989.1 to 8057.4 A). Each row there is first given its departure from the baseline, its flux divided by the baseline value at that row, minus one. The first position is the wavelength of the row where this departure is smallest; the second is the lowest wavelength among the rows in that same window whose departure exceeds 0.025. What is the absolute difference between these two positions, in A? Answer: 51.7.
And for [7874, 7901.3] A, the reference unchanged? 5.4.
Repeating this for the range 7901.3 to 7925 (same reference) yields 16.4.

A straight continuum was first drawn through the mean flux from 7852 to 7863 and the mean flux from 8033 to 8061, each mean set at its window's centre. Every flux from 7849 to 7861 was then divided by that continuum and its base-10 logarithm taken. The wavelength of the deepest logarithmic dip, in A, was 7851.41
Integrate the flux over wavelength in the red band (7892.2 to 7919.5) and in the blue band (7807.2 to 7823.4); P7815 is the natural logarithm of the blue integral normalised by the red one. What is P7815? -0.55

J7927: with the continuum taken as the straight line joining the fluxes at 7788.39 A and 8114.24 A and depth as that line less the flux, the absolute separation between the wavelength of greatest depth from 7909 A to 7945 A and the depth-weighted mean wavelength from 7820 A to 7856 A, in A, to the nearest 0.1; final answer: 81.8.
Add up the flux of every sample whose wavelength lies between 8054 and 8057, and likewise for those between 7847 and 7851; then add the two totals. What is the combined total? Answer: 23.0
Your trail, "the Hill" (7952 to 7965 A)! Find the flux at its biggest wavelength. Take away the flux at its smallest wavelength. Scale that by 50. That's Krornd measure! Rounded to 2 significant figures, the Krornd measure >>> -24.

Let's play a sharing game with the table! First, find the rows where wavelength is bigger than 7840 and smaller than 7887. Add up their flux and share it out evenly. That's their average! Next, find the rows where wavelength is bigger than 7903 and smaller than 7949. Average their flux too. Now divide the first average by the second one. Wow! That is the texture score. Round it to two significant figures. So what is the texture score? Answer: 0.98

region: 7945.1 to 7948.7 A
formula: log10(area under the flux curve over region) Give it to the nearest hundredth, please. 1.34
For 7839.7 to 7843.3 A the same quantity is 1.34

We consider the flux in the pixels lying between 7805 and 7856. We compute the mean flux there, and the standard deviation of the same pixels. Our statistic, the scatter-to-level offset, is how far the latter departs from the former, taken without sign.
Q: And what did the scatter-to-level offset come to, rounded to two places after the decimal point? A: 5.64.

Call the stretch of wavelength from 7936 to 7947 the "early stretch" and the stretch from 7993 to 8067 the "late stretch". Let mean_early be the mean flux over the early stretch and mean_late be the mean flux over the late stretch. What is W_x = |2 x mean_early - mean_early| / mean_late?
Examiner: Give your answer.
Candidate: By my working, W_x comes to 1.04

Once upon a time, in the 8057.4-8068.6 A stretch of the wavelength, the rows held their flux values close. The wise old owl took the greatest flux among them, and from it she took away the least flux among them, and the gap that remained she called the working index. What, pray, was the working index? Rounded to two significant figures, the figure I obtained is 0.53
